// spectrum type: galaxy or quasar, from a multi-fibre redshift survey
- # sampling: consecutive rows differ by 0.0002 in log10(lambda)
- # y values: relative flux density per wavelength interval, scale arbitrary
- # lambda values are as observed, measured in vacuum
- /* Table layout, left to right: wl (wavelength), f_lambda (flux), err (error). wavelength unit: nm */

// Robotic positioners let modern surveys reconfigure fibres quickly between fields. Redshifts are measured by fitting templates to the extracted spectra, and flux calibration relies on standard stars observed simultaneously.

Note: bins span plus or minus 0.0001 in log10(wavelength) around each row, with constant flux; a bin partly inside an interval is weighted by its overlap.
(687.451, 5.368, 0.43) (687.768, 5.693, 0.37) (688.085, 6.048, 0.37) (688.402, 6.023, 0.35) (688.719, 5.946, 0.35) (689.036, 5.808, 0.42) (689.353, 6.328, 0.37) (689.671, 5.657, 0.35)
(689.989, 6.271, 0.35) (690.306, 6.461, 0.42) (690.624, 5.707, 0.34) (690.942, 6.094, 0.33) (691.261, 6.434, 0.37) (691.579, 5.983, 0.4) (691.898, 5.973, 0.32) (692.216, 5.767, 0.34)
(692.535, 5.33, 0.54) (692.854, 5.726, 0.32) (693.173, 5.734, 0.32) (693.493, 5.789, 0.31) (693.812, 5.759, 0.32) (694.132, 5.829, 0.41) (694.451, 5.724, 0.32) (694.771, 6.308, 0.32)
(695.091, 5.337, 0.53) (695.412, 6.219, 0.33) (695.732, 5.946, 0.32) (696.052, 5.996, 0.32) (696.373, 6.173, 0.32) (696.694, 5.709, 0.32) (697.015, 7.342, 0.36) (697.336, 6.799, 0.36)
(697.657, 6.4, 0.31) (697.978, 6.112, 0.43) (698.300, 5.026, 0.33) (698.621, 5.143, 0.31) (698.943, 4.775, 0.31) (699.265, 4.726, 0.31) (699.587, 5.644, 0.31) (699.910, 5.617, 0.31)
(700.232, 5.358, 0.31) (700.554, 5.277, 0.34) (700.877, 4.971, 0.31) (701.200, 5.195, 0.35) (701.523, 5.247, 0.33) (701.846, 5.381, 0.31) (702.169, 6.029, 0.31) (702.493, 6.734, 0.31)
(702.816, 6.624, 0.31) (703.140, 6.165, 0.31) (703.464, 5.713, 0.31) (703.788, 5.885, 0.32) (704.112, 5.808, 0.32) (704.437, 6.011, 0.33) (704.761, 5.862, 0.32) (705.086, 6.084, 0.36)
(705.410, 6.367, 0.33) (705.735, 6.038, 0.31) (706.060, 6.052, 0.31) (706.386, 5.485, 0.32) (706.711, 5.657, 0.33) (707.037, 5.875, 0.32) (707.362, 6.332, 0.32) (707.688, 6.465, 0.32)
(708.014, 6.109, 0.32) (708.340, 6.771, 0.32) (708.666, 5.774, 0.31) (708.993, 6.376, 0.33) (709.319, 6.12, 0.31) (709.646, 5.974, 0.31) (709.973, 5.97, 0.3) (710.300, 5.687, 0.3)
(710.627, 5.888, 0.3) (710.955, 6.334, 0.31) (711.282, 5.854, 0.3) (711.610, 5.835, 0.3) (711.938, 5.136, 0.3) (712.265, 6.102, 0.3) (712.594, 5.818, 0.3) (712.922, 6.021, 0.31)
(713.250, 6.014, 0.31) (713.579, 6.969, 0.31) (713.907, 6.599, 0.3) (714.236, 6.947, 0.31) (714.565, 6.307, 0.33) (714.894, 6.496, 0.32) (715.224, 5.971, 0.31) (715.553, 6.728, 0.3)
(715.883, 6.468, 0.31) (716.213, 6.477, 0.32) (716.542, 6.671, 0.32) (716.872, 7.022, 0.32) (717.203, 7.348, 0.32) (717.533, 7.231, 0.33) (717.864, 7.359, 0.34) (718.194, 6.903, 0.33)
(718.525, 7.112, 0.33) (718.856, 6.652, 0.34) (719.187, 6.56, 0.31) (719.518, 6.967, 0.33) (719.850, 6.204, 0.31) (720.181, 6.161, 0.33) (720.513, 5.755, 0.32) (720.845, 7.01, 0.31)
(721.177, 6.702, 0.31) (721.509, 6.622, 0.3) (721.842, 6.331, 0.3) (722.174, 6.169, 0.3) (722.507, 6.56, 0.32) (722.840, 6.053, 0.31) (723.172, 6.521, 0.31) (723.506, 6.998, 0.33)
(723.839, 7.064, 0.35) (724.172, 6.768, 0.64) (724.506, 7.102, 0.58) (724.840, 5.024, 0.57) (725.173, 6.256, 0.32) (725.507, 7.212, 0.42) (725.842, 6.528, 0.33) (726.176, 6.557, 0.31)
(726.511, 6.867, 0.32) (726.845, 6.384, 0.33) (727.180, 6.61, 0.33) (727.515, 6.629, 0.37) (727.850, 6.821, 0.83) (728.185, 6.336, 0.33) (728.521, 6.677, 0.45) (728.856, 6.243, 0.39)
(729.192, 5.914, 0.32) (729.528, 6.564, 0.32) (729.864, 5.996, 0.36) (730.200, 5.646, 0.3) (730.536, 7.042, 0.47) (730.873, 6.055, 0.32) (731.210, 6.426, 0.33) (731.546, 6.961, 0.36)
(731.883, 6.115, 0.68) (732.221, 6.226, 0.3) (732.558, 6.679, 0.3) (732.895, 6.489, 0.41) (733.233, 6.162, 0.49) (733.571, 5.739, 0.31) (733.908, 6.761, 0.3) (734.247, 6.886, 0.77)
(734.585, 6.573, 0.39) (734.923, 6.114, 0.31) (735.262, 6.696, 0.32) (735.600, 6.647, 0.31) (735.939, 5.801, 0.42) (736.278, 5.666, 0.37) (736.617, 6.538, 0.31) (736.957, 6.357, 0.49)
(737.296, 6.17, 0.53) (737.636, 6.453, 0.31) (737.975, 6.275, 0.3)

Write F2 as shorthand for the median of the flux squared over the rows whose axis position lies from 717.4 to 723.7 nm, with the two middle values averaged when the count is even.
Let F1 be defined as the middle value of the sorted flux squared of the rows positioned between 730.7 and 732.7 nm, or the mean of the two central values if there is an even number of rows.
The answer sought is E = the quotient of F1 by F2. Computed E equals 0.91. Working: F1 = 40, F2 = 44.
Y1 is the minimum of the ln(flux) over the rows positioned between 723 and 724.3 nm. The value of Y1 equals 1.875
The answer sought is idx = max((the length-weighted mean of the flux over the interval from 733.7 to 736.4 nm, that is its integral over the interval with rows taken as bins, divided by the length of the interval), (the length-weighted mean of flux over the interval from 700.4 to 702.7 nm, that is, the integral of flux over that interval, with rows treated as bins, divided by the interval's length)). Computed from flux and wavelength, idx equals 6.4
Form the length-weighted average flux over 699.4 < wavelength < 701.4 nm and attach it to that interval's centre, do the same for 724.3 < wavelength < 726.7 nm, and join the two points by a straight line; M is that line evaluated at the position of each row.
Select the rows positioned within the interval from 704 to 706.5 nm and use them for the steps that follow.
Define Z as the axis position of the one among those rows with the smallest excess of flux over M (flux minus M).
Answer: 706.386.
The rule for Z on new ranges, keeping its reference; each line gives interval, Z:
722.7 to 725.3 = 724.840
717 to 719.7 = 719.187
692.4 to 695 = 692.535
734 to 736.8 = 736.278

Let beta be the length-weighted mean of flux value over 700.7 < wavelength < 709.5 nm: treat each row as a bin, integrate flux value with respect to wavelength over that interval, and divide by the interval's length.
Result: 5.97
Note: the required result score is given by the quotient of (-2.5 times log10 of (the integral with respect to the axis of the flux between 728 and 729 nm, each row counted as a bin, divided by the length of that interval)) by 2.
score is -1.01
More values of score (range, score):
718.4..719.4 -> -1.04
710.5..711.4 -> -0.98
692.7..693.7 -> -0.95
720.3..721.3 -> -1.01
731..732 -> -1.02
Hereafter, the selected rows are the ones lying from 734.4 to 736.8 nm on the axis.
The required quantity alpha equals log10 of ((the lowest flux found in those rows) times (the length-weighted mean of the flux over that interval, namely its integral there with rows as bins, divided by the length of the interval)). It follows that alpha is 1.55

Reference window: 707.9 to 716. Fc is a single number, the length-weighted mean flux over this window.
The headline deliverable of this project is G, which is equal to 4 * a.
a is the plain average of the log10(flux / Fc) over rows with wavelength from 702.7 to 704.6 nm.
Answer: -0.04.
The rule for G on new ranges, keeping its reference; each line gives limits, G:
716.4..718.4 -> 0.24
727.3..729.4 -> 0.07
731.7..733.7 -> 0.02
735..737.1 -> 0.03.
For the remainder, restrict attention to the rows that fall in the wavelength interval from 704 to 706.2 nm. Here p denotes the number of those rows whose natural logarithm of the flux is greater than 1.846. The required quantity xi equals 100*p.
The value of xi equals 100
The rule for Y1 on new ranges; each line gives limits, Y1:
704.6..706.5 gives 1.702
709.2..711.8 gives 1.738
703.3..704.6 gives 1.743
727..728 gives 1.889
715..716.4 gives 1.787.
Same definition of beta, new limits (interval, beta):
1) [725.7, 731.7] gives 6.46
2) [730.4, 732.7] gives 6.49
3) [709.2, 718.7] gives 6.39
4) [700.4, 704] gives 5.75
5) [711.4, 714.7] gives 6.17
